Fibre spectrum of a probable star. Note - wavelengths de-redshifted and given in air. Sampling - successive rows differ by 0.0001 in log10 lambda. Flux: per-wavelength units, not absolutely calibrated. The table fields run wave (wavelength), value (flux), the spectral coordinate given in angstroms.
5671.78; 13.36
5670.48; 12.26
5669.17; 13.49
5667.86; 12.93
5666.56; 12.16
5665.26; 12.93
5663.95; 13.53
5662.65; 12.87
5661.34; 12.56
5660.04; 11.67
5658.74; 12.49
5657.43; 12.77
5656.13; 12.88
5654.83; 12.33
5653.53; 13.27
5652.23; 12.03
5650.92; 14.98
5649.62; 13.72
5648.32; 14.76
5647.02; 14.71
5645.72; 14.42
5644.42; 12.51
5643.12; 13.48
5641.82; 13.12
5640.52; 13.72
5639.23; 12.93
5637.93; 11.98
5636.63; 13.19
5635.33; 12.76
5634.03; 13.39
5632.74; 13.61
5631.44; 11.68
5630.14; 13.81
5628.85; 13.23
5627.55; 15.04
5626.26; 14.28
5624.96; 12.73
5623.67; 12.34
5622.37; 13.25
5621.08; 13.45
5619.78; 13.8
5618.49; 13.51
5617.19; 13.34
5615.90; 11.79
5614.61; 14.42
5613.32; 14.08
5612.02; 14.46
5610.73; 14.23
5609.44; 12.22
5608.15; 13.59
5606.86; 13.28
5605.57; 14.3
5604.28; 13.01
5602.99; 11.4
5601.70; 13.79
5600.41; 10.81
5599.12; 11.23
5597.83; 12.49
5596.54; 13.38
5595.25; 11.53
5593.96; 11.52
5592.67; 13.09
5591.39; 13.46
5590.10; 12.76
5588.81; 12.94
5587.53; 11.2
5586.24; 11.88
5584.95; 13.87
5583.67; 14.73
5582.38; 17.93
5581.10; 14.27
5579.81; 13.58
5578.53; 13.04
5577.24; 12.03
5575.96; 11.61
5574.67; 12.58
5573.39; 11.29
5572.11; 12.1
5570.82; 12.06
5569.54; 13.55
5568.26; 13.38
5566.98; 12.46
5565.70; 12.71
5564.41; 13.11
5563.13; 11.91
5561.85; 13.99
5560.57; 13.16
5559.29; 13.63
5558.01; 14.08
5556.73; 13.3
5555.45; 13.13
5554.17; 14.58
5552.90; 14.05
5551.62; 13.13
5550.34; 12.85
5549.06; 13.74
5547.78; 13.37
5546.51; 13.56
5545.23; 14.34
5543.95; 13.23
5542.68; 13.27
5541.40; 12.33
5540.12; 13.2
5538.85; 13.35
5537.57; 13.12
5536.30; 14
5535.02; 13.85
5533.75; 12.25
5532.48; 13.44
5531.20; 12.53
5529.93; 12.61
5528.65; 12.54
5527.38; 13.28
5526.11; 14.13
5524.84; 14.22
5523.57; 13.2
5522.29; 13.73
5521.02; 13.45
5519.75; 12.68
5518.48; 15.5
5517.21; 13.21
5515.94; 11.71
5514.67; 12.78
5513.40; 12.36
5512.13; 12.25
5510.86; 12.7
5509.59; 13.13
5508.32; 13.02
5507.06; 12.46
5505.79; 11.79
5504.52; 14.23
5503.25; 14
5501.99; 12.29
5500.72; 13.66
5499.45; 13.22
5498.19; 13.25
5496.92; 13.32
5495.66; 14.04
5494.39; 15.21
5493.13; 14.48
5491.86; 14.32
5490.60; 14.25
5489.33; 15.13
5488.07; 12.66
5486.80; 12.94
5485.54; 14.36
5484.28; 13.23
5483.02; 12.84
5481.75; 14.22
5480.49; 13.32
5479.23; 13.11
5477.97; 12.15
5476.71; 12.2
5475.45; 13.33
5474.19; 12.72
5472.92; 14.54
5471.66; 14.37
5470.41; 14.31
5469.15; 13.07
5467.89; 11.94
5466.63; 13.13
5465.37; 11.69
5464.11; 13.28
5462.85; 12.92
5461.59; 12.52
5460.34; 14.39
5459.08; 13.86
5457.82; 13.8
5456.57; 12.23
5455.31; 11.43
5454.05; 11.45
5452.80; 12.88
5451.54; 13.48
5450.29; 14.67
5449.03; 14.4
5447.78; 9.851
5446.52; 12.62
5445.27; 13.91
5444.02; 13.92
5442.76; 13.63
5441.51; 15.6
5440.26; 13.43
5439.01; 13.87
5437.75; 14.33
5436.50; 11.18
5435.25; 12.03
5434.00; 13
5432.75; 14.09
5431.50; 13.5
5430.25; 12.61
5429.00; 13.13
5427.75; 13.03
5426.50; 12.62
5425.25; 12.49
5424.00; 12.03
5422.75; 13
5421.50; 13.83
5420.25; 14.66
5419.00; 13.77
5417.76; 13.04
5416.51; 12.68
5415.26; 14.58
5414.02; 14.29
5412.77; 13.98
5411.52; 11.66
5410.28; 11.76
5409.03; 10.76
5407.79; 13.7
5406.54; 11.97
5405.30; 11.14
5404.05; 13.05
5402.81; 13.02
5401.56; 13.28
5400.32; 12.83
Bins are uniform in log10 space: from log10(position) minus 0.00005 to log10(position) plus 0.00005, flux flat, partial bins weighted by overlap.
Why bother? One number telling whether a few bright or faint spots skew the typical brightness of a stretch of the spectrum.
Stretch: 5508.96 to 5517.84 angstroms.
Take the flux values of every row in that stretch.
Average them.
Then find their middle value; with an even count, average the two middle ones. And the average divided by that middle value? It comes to 0.99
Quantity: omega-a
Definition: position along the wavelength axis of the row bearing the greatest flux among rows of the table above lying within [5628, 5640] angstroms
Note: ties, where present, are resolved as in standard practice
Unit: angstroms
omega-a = 5630.14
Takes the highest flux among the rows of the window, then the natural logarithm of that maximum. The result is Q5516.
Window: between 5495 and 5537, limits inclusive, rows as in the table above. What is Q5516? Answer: 2.74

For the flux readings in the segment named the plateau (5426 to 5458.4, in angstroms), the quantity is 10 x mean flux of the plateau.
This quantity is 131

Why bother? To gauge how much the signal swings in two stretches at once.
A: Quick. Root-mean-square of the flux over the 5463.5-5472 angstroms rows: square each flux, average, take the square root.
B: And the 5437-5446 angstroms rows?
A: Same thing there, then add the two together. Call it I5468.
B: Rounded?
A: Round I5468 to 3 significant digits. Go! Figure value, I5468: 27.3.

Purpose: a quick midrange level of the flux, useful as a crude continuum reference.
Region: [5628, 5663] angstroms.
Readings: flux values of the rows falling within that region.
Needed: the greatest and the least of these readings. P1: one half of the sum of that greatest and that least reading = 13.3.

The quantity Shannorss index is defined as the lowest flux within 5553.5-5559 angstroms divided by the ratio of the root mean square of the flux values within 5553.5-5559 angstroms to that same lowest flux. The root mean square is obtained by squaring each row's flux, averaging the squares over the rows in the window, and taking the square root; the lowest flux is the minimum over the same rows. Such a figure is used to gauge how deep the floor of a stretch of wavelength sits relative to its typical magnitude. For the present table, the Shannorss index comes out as 12.5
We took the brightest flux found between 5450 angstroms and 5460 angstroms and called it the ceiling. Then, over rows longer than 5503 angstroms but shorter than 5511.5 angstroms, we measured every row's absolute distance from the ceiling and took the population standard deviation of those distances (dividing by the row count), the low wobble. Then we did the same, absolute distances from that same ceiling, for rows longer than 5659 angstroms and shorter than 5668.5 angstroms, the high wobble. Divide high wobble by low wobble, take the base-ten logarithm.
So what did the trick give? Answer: -0.1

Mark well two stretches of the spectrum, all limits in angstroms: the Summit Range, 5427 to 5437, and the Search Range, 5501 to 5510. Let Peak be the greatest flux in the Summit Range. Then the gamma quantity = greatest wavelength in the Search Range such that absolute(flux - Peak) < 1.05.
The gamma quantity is 5509.59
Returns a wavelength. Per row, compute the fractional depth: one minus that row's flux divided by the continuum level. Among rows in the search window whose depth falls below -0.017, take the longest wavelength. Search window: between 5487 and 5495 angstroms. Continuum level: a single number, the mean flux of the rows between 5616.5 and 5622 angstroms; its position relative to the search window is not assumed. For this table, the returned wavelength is 5494.39 angstroms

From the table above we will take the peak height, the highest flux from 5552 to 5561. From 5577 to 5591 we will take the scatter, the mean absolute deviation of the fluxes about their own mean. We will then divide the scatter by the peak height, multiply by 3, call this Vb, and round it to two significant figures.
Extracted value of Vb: 0.26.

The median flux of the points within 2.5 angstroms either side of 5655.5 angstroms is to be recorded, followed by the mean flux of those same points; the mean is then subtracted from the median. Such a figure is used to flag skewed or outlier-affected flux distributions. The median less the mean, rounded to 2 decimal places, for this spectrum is 0.01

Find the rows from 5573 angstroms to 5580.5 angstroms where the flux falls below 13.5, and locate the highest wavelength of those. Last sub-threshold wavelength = 5578.53 angstroms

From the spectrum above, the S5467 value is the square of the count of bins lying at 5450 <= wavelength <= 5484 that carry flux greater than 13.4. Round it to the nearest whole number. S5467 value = 81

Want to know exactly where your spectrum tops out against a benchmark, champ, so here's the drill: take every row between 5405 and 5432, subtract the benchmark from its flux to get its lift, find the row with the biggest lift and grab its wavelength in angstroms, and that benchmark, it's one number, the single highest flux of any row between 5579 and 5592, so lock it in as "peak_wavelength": 5420.25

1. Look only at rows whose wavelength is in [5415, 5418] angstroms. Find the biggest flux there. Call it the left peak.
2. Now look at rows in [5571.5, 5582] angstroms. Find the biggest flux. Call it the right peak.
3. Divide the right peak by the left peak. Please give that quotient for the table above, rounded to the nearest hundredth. 0.98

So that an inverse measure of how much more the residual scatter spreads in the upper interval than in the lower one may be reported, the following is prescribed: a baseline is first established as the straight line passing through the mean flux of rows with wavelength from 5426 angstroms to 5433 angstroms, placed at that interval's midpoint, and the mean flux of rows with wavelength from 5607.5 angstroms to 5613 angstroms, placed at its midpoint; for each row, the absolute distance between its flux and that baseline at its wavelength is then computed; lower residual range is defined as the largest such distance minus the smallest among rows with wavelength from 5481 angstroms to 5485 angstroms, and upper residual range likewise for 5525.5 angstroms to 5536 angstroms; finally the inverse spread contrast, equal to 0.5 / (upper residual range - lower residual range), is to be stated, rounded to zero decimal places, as 2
